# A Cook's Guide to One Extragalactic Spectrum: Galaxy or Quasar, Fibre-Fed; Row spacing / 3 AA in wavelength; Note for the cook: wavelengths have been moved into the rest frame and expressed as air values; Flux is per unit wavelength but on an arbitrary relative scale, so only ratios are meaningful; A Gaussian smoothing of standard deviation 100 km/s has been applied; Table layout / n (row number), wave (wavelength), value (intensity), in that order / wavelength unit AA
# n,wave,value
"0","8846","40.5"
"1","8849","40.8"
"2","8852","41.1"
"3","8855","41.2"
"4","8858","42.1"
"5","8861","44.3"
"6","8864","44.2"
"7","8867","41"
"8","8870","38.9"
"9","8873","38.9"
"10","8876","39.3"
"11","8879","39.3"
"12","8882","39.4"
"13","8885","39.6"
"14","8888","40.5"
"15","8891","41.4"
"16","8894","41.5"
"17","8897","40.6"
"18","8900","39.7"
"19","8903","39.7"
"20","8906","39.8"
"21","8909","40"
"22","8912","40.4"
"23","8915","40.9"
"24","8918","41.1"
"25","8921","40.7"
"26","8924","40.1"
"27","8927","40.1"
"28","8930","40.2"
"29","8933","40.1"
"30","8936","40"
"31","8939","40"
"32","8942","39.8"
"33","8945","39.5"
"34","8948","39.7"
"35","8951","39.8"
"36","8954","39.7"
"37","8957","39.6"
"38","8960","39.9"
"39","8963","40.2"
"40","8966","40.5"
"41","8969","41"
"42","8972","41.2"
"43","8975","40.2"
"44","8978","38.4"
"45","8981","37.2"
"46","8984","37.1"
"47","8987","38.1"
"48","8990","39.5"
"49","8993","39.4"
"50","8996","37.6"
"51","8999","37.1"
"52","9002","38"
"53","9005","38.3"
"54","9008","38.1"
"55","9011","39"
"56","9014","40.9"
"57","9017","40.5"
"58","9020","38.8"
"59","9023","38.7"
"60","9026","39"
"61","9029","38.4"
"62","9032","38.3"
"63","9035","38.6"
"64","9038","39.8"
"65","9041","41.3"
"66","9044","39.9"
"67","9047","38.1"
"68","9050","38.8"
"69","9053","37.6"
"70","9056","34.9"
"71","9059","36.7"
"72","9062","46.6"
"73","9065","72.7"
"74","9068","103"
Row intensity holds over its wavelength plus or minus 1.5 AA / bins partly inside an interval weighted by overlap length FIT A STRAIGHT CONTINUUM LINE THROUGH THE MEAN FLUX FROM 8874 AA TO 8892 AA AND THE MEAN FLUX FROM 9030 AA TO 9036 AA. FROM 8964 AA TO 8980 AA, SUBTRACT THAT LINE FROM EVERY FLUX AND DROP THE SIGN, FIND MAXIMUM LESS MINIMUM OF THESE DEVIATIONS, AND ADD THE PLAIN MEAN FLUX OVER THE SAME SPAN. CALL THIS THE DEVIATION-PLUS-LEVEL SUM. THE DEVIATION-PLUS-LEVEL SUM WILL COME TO 41.8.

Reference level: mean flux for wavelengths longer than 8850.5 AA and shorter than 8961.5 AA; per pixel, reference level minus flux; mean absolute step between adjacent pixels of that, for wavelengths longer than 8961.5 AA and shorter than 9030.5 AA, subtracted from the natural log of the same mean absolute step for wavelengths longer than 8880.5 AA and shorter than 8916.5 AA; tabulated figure -1.6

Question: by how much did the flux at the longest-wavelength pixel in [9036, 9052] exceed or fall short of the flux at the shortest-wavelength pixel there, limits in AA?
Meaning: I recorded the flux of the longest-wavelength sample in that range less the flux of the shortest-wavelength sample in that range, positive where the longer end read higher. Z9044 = -1.0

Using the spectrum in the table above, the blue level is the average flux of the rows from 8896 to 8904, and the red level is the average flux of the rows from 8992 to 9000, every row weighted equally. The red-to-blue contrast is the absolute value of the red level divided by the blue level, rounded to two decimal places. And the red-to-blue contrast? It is 0.95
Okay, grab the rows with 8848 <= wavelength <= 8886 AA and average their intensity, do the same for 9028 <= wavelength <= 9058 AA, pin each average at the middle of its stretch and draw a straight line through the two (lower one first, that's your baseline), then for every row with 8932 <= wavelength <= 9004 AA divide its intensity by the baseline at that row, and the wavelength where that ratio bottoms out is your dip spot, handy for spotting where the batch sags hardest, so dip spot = 8984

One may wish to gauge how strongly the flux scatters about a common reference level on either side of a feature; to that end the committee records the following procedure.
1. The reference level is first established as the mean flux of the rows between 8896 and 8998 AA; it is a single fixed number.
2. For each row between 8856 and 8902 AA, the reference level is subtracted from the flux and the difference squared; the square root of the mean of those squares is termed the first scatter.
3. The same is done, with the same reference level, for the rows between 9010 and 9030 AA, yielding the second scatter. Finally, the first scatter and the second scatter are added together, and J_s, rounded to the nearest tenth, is 2.9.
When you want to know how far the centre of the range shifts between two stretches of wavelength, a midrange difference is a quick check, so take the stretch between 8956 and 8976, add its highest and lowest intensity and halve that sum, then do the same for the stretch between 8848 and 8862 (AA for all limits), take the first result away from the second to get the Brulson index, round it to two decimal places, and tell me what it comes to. 2.15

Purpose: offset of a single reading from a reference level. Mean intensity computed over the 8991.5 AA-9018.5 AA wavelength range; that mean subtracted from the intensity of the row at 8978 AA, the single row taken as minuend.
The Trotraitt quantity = -0.4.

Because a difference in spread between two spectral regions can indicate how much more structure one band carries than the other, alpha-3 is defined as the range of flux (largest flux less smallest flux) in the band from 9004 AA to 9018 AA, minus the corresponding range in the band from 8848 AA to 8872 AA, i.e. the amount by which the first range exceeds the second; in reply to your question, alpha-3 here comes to -2.6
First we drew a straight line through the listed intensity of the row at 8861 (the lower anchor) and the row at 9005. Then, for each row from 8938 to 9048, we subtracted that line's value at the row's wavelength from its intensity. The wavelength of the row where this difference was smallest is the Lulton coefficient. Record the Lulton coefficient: 8981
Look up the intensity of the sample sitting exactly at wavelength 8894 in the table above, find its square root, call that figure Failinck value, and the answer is 6.44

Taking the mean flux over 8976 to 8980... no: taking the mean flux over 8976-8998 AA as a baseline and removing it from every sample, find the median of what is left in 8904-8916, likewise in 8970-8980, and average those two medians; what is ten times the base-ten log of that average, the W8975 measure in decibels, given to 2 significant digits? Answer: 3.0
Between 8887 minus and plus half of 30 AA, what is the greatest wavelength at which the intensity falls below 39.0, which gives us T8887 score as 8873 AA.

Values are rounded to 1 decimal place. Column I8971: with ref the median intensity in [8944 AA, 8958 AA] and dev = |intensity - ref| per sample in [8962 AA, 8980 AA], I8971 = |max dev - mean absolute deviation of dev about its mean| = 1.1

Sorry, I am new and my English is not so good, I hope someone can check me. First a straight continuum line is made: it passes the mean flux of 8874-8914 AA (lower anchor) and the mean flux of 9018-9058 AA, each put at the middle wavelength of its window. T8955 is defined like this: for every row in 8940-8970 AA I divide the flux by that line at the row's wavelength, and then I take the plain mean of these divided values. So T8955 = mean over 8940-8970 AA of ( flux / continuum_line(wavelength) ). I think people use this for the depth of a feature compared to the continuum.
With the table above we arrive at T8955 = 1.01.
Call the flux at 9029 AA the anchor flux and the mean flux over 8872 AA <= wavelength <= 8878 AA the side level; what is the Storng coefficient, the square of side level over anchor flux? 1.04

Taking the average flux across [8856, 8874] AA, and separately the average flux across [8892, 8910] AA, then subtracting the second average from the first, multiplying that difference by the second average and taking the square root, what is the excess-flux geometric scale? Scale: 7.4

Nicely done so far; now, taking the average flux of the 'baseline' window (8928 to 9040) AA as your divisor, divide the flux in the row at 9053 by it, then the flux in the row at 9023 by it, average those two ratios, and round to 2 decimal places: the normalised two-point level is 0.97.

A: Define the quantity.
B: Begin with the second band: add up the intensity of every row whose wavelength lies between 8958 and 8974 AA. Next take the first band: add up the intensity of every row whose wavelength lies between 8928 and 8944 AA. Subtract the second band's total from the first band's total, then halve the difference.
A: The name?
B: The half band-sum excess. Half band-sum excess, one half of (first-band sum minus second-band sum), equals -1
